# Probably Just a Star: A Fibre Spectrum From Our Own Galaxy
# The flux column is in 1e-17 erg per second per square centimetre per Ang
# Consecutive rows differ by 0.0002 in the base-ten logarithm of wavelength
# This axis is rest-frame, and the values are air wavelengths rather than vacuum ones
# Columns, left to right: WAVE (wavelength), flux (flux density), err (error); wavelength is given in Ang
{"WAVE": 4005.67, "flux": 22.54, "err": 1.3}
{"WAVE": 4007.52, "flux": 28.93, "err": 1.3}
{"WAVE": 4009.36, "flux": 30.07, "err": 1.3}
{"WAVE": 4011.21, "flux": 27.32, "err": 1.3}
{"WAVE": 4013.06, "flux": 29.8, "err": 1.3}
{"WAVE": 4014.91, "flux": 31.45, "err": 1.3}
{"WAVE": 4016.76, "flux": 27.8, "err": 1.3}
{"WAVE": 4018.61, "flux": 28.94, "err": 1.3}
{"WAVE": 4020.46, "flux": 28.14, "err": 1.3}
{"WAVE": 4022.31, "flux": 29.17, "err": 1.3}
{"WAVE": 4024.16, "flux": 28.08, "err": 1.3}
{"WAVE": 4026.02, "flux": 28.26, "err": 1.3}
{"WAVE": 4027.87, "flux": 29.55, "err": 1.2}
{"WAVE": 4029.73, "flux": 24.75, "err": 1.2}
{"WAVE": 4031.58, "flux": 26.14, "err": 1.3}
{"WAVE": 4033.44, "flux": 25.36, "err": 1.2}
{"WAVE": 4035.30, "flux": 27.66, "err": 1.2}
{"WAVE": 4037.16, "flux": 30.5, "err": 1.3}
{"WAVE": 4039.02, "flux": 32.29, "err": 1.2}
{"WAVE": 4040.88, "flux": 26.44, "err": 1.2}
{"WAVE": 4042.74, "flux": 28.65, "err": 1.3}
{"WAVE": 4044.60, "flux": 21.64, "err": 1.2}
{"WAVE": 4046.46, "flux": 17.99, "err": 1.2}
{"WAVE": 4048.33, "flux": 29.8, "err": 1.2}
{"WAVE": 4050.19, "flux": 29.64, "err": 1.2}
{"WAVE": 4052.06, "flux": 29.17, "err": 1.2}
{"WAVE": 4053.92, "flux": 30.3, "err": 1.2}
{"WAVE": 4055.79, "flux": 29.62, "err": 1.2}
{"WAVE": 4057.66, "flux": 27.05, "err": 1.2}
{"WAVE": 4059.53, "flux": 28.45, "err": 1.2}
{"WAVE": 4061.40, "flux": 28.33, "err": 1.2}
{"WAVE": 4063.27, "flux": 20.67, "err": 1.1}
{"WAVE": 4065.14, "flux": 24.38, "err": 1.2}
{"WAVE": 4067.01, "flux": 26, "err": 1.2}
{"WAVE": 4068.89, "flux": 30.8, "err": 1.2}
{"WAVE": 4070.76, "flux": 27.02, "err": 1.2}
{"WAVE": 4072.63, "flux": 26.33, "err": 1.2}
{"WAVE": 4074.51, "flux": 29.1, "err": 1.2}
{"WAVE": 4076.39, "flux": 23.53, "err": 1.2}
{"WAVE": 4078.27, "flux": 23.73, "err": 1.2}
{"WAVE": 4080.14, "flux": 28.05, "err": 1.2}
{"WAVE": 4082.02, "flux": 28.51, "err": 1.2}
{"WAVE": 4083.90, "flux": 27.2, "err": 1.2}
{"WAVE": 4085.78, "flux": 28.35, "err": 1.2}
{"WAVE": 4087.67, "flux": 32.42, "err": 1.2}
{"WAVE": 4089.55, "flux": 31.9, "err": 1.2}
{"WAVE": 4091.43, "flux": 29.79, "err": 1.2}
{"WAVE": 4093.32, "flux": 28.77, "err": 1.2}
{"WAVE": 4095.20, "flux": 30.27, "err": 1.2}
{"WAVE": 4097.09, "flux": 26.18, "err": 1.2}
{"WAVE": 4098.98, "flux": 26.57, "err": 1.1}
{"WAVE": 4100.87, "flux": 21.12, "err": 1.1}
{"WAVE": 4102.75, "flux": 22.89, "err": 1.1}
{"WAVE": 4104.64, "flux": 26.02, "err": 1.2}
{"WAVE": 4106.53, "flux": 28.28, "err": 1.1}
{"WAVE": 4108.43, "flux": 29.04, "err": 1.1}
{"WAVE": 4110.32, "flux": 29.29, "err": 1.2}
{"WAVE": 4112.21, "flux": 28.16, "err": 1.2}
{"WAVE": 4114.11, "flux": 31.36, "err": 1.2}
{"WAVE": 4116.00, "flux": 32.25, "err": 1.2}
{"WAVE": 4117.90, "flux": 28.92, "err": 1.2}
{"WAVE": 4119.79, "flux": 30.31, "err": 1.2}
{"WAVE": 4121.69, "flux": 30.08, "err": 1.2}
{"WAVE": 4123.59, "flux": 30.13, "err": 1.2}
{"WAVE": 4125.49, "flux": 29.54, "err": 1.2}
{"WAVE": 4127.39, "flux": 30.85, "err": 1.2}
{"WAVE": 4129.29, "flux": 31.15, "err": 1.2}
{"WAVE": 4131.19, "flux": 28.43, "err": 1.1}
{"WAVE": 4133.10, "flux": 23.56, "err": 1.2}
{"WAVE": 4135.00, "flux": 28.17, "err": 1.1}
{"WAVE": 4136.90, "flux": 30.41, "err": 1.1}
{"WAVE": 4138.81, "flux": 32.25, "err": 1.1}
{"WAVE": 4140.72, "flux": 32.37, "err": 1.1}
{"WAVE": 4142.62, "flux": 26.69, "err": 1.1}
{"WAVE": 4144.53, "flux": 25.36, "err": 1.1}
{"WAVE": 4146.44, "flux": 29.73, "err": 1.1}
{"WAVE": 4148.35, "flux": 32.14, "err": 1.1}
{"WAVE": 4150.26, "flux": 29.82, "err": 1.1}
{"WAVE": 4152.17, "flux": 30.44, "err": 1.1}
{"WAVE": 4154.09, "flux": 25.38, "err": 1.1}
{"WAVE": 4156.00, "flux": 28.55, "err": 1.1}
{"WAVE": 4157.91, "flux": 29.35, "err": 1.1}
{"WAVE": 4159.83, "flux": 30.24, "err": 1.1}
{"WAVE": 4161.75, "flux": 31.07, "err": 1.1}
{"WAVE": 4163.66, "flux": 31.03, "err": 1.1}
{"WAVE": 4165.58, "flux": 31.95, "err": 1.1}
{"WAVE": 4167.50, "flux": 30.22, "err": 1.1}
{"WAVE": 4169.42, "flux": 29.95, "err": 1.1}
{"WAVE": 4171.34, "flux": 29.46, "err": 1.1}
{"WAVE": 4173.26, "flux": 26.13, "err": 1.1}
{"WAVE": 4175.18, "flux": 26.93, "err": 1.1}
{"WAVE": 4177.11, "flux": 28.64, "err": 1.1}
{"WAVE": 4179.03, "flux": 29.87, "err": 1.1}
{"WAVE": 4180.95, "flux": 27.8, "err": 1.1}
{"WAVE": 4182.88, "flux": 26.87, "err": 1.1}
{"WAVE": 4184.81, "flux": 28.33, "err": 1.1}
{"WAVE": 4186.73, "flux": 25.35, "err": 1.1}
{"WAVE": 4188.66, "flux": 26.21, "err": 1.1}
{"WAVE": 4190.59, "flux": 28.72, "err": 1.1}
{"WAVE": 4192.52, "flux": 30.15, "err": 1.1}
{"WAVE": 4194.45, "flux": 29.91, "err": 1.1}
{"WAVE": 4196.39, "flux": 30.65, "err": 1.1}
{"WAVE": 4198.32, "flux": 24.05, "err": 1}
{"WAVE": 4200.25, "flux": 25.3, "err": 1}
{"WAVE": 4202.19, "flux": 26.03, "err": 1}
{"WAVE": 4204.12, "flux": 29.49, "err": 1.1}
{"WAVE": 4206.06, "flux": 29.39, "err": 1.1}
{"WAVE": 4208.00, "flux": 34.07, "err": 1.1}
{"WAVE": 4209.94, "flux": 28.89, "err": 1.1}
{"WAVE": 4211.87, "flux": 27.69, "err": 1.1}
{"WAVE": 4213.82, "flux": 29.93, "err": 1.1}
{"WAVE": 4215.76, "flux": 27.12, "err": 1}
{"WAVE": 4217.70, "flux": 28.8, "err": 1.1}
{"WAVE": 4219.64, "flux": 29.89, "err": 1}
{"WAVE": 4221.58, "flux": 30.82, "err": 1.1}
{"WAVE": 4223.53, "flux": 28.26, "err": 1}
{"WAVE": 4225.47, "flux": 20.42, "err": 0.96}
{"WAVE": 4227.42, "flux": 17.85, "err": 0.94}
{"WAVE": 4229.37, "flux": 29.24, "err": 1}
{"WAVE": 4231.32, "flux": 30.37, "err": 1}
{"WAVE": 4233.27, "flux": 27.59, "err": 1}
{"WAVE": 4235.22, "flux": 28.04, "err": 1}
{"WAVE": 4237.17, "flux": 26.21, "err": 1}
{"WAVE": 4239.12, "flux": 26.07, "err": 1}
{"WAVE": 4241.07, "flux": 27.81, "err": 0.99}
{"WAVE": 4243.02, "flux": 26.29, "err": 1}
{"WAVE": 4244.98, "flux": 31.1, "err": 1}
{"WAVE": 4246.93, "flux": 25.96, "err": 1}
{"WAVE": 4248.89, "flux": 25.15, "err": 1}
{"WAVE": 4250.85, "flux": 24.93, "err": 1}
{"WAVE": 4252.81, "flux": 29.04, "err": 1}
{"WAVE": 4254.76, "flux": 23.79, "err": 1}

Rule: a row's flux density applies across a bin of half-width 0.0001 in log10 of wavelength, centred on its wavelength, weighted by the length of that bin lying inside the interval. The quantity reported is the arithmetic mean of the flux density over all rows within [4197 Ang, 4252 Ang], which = 27.4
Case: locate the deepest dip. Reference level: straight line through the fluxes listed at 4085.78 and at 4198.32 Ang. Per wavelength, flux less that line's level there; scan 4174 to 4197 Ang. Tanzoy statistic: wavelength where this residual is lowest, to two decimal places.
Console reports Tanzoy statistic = 4186.73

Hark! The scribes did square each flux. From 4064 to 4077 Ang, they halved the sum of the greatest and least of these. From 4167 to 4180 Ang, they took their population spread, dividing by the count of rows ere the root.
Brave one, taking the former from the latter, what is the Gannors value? -667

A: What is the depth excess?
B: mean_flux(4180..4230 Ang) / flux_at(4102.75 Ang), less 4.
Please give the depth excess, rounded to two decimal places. -2.79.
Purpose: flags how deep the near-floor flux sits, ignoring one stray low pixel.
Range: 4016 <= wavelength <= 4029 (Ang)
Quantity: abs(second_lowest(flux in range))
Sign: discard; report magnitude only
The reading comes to 28.1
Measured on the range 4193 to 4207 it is 25.3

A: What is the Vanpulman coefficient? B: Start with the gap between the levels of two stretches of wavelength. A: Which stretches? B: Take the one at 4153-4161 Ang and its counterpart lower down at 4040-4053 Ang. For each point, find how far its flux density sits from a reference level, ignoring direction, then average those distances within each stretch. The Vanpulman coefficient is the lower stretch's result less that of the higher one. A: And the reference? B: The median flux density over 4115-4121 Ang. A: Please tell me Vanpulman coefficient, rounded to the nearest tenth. 2.2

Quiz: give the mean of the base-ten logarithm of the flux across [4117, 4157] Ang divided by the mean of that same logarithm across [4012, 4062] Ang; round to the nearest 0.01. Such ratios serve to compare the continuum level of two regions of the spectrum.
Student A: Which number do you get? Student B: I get 1.01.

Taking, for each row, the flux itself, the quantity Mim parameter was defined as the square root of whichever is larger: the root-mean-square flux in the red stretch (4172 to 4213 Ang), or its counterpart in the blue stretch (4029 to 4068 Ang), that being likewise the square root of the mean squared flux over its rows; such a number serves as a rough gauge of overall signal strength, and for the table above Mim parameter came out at 5.31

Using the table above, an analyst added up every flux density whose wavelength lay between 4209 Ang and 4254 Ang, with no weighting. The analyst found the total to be 627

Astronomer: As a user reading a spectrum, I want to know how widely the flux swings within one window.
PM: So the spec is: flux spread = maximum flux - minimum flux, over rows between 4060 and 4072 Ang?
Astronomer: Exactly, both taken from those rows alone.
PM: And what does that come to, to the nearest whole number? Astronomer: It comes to 10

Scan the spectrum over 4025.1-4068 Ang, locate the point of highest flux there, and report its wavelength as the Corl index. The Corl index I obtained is 4039.02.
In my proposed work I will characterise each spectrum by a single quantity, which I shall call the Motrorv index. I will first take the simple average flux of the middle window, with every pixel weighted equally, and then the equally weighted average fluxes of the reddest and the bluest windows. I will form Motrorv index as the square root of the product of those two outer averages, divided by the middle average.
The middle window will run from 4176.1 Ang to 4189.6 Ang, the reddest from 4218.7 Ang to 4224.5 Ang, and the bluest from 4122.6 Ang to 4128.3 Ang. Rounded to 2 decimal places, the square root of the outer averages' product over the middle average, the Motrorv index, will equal 1.08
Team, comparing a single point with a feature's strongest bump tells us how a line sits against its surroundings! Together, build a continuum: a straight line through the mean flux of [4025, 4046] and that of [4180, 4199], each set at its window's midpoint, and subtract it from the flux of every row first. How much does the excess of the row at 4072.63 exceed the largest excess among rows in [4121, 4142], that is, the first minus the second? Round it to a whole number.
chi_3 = -6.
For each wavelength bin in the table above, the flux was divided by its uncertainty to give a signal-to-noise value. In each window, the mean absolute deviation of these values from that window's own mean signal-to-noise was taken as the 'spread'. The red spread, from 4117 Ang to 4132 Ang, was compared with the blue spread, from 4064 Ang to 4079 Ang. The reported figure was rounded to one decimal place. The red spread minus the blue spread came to -1.1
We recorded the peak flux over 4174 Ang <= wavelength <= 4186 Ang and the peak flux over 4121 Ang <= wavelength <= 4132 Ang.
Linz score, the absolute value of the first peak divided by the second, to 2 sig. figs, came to 0.96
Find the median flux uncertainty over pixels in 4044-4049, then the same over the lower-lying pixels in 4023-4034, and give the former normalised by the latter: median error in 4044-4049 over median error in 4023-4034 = 0.96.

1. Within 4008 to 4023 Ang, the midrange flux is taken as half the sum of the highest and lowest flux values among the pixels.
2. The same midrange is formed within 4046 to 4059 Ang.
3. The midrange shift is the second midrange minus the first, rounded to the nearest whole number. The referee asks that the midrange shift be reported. -5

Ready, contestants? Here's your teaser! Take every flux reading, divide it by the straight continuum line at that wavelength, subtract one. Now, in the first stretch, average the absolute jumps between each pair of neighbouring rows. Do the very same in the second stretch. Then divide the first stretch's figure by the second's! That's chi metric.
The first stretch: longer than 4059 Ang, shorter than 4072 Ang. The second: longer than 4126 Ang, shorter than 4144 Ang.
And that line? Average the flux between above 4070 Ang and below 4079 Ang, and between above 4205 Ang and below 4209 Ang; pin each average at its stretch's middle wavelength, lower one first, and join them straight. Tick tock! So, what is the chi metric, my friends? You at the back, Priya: 1.5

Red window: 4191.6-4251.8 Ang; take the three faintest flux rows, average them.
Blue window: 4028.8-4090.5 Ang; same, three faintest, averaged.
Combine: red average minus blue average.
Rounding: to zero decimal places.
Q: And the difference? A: 1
